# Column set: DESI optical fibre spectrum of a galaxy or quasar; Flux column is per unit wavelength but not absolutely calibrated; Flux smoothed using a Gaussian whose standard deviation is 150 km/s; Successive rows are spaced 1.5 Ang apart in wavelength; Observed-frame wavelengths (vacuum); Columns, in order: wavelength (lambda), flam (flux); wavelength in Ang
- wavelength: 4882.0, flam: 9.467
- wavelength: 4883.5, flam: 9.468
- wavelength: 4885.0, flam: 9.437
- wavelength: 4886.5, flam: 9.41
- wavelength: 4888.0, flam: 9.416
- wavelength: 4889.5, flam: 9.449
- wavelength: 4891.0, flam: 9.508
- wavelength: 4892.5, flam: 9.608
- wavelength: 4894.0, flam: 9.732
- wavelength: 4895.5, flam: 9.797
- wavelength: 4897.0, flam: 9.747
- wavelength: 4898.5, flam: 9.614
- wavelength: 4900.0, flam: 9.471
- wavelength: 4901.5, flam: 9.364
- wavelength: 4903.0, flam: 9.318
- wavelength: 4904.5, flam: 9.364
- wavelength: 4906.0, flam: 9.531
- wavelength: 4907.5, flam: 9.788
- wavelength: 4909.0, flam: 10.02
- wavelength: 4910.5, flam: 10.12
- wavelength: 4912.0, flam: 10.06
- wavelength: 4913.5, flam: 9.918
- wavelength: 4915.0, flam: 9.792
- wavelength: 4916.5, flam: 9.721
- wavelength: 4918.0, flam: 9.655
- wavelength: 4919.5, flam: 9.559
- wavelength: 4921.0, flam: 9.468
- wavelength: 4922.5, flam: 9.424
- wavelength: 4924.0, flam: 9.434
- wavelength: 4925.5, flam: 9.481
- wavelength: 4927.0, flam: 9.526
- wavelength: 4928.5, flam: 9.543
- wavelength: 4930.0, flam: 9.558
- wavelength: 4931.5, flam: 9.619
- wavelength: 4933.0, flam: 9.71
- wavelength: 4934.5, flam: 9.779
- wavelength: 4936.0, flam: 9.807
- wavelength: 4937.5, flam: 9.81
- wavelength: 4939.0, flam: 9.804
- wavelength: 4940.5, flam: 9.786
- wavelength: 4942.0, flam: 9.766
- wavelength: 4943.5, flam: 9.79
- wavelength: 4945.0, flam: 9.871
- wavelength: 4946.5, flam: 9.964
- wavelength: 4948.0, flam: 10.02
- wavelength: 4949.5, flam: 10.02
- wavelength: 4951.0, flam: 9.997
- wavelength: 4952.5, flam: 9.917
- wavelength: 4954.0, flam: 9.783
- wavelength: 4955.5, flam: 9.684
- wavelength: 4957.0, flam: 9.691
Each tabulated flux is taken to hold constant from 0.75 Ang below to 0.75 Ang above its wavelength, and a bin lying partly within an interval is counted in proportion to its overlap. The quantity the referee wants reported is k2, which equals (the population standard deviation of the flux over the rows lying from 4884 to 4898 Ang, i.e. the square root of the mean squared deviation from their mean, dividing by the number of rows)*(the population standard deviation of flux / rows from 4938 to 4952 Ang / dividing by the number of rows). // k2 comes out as 0.015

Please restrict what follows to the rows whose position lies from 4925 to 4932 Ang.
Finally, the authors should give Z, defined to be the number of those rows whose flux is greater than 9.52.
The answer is 4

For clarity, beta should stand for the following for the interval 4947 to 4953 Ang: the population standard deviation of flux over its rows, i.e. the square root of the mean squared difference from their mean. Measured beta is 0.042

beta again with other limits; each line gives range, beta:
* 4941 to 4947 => 0.078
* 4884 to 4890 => 0.016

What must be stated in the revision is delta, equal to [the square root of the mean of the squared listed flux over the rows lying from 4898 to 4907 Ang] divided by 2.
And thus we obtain 4.72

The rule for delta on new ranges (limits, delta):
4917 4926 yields 4.75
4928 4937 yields 4.83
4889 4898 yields 4.82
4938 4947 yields 4.92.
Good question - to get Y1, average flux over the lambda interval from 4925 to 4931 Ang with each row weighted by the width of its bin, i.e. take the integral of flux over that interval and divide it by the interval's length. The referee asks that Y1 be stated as 9.53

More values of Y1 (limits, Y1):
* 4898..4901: 9.52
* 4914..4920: 9.70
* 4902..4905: 9.34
